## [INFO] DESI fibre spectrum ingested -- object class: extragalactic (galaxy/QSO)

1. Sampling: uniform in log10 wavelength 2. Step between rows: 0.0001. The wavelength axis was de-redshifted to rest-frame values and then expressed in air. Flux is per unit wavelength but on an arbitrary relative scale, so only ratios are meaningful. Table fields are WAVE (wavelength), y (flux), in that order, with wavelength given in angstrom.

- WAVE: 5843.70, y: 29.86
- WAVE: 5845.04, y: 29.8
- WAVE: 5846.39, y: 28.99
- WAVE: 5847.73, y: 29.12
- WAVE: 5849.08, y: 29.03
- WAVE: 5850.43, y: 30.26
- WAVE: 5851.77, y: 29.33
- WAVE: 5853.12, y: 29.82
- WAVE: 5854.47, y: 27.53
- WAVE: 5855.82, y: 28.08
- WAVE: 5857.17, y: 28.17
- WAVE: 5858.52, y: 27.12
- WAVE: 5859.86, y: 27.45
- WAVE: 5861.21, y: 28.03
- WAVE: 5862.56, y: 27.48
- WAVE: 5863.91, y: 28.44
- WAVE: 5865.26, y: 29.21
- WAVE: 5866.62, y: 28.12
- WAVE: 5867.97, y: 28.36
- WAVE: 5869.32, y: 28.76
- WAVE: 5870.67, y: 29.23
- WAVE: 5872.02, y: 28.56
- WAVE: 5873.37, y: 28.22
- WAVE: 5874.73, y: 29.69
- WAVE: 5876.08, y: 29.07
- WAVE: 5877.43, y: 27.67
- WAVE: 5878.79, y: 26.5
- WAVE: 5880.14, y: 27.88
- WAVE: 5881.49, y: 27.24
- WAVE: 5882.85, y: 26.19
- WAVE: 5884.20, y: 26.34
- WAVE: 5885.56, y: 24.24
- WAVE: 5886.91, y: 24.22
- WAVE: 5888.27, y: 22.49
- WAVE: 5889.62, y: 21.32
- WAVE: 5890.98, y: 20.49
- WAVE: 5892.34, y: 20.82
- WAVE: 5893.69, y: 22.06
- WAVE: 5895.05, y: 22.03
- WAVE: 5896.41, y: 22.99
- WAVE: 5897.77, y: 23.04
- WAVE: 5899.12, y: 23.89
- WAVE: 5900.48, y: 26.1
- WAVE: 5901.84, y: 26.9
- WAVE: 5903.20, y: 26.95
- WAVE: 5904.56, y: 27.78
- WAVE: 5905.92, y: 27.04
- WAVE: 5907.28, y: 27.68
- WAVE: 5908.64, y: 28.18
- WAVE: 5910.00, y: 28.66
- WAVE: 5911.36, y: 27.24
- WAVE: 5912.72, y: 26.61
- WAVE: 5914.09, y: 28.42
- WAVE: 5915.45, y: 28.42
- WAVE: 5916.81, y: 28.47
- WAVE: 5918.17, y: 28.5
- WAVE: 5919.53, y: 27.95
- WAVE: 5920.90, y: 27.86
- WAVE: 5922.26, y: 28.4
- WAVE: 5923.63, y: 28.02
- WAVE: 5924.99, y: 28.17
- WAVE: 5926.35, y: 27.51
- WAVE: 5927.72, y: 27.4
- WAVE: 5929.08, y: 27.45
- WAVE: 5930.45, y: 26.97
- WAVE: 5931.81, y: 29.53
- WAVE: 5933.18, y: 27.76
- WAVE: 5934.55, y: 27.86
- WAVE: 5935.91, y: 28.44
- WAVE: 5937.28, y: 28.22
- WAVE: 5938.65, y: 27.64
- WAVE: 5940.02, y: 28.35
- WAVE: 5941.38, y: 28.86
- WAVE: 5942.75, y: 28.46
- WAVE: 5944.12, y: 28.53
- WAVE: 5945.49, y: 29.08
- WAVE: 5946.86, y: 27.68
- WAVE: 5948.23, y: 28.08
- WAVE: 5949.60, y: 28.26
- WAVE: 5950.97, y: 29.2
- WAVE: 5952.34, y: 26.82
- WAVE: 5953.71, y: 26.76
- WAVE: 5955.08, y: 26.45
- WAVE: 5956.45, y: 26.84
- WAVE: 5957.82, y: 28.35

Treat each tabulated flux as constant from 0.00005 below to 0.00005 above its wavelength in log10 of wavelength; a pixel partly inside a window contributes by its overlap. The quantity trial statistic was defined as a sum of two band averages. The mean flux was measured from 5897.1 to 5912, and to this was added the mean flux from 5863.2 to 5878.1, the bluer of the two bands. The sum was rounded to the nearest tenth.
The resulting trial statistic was 55.3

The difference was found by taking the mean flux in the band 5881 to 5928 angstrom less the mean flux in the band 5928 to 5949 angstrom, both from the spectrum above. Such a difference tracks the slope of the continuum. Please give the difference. -2.2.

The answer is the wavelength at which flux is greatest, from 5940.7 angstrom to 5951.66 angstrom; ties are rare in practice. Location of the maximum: 5950.97 angstrom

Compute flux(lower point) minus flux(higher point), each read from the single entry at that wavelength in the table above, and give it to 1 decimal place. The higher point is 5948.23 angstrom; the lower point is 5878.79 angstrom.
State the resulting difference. -1.6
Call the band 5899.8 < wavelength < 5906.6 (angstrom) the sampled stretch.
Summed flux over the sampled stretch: 135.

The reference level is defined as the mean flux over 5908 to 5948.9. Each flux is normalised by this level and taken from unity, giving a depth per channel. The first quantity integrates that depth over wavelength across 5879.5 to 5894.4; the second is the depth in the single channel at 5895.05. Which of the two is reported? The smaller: 0.22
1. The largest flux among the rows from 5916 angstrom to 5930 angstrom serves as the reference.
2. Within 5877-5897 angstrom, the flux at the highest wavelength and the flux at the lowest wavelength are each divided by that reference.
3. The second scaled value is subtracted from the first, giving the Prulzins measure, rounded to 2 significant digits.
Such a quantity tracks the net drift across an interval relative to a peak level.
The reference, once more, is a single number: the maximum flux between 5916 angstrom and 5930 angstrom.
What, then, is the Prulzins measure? -0.16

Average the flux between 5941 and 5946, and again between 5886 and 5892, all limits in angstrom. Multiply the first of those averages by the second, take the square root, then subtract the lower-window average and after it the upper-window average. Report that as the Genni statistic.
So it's -25.6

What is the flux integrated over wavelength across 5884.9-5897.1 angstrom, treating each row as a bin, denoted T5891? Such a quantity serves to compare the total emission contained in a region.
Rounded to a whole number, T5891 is 272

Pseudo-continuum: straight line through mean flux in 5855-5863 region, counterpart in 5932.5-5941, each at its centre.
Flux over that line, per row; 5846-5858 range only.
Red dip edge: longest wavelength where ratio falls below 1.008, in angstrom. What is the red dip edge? 5854.47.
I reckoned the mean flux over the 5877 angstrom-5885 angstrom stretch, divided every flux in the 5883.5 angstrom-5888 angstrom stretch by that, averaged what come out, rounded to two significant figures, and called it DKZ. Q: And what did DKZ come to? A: 0.92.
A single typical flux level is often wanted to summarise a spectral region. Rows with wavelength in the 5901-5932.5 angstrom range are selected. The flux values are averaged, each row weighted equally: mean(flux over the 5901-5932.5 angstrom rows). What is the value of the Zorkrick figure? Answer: 27.8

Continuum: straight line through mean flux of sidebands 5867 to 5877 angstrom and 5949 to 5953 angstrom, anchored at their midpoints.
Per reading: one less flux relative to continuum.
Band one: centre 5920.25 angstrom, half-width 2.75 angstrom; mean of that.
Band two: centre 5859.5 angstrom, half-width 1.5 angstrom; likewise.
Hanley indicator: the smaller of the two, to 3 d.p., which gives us 0.007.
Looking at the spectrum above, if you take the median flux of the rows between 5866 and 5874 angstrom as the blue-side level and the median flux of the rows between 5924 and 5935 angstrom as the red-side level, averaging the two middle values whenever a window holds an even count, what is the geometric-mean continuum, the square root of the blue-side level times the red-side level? 28.0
